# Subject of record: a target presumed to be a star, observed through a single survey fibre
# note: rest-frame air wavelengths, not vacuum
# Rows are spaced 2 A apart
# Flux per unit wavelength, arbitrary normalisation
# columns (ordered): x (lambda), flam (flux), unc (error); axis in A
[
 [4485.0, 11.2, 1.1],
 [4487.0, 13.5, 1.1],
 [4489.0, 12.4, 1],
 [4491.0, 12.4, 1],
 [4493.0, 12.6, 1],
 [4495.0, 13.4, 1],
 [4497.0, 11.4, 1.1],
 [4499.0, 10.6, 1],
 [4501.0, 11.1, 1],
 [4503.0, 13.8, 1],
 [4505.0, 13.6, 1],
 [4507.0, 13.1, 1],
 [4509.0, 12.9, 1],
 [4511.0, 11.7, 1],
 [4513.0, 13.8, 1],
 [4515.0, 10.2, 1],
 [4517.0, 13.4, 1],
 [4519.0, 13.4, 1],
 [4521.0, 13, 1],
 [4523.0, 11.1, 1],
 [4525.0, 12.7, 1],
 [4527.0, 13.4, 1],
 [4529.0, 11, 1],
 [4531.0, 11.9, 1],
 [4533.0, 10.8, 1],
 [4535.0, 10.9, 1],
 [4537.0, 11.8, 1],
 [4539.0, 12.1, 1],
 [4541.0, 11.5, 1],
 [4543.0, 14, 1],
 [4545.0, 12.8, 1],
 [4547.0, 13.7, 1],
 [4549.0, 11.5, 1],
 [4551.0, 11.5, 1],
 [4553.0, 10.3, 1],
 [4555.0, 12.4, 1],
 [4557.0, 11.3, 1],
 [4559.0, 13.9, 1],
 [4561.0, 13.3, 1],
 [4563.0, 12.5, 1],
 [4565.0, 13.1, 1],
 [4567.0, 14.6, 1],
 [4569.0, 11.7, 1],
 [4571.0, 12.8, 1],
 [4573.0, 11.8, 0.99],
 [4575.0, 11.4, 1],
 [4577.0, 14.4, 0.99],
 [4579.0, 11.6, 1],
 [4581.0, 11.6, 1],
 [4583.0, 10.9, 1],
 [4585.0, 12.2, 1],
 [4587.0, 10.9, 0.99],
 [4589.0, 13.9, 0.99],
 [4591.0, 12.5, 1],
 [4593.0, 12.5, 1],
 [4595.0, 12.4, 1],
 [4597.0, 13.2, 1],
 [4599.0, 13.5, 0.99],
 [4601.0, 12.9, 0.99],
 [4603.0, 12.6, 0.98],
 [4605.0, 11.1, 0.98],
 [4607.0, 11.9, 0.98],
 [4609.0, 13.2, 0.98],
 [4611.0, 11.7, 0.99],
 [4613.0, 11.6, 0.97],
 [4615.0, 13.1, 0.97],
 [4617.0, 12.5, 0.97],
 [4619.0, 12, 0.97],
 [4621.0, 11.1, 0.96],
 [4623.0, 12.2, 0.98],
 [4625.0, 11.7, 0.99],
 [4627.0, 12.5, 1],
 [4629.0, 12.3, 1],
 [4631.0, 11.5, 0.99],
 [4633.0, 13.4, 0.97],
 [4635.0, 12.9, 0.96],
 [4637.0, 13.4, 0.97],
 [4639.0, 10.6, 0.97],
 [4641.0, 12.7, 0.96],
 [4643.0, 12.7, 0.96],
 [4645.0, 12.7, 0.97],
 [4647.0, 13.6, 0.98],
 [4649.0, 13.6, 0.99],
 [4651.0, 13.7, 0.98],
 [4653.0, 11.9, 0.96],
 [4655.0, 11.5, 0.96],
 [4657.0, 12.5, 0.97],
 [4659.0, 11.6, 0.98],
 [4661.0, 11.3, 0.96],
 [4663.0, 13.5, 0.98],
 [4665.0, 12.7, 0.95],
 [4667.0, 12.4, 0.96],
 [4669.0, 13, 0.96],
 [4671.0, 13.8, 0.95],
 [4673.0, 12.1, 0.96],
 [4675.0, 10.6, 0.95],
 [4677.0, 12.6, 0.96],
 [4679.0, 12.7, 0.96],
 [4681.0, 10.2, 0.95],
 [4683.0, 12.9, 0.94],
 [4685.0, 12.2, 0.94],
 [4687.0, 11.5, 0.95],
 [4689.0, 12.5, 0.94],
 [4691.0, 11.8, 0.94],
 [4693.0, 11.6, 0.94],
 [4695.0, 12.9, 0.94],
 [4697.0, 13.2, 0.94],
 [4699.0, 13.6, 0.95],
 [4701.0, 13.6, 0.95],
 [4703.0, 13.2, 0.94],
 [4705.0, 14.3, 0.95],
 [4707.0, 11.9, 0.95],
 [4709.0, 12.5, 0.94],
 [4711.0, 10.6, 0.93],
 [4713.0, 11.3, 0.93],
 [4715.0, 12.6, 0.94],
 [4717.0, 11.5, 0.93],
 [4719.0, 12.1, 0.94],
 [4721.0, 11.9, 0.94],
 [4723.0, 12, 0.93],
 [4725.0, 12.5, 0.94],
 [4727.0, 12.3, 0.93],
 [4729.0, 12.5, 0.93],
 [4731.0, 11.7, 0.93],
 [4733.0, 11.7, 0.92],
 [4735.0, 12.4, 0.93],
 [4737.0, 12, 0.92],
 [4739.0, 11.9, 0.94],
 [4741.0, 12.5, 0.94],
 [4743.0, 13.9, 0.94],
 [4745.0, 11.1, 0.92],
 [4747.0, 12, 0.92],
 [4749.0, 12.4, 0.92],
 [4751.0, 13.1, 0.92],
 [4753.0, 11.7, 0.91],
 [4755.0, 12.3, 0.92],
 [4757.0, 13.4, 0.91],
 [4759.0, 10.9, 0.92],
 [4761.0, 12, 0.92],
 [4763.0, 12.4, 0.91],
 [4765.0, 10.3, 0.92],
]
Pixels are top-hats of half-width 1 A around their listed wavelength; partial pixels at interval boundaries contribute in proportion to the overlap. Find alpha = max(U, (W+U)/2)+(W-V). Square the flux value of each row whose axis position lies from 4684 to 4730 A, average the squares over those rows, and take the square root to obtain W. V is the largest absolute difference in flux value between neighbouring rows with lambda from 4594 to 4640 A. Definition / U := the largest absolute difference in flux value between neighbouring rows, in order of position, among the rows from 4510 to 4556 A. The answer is 17.6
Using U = 3.60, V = 2.80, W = 12.4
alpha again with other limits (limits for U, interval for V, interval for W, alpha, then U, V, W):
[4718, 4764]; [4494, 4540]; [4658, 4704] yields 16.5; 2.80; 3.60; 12.4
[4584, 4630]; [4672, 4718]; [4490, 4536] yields 17.3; 3.00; 2.70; 12.3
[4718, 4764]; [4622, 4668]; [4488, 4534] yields 17.2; 2.80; 2.80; 12.4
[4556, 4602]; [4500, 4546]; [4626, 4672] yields 16.8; 3.00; 3.60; 12.6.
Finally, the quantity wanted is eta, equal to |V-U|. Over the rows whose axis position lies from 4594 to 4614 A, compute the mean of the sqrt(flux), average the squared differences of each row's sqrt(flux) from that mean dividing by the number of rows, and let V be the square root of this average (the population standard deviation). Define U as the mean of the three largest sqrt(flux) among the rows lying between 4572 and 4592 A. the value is 3.58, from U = 3.69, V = 0.109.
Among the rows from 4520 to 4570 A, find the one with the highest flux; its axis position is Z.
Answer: 4567.0 A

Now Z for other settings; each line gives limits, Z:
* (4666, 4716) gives 4705.0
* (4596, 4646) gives 4599.0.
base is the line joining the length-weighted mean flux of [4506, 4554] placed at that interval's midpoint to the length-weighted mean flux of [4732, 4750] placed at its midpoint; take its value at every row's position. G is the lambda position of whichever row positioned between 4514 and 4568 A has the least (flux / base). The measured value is 4515.0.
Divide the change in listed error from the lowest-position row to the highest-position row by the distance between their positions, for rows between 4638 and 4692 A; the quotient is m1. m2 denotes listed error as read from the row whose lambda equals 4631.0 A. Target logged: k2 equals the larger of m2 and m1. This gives 0.99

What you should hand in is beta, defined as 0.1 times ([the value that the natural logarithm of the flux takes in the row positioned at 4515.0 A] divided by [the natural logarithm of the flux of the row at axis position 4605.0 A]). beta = 0.096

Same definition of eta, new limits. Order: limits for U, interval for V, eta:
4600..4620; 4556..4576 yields 3.47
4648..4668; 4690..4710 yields 3.57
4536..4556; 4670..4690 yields 3.52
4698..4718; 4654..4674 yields 3.61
